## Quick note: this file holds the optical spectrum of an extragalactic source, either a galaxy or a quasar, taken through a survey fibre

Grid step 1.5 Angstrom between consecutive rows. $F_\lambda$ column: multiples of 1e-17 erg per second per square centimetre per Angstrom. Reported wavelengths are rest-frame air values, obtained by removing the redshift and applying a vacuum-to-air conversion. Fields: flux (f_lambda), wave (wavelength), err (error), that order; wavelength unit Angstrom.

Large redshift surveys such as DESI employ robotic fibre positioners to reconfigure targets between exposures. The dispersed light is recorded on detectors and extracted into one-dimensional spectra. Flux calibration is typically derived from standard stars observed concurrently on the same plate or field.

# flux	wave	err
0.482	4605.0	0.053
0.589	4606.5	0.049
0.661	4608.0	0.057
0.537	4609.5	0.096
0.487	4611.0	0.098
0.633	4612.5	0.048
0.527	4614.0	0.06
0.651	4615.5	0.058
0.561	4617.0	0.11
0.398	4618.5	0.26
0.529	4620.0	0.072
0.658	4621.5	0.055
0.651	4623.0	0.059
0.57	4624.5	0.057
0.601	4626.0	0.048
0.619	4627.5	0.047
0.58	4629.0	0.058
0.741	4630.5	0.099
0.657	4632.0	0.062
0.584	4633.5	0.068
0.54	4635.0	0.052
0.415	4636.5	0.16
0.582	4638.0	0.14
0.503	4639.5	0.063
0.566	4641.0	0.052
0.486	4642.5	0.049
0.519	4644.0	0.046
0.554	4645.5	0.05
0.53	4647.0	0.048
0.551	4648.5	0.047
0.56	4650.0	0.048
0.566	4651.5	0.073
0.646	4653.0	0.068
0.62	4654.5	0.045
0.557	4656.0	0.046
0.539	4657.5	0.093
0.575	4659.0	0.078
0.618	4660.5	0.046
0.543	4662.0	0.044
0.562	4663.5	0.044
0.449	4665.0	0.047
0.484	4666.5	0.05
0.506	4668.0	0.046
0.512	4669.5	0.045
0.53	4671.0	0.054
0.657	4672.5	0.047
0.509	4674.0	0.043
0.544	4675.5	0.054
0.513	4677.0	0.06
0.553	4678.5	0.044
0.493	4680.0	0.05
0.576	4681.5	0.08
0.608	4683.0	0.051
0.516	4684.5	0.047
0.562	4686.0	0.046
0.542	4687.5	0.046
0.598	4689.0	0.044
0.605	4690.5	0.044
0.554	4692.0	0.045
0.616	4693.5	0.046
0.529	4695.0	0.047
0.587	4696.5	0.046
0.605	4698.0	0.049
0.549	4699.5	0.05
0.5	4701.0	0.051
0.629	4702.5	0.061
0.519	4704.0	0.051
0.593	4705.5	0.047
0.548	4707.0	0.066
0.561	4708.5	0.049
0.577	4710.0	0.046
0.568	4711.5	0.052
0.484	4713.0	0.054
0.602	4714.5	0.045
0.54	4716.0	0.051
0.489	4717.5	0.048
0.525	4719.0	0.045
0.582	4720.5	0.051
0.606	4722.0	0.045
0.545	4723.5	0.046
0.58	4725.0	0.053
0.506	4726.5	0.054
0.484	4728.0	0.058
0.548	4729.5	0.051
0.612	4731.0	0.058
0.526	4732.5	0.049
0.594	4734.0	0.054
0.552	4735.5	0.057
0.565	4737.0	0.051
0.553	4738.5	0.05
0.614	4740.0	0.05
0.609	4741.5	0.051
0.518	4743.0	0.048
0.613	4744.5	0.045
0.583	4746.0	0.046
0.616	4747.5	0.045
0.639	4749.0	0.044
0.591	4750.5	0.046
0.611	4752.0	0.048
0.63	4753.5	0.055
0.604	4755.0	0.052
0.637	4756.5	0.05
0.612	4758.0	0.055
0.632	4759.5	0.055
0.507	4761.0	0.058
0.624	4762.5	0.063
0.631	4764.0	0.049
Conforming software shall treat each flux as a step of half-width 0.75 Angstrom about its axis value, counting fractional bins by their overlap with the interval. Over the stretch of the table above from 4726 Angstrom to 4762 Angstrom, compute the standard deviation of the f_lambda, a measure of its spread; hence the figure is 0.046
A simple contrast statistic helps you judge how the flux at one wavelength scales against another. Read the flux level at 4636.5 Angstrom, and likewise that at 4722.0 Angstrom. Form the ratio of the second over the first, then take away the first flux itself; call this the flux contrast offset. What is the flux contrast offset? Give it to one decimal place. 1.0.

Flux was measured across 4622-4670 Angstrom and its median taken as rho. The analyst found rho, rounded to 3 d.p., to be 0.561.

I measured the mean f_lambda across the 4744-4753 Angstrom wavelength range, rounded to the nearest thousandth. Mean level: 0.609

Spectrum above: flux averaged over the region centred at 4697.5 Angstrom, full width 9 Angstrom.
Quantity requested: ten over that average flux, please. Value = 17.7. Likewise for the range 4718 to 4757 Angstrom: 17.3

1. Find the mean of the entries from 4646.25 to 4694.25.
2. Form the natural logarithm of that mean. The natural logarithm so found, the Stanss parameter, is -0.587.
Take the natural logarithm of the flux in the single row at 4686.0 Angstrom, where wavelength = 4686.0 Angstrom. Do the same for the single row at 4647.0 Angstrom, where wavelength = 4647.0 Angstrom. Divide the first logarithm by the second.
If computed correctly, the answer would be 0.91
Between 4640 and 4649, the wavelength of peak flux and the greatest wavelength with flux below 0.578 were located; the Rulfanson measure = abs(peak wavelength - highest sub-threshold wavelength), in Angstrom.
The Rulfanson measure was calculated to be 7.5 Angstrom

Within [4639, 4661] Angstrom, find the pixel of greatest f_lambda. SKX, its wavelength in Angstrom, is 4653.0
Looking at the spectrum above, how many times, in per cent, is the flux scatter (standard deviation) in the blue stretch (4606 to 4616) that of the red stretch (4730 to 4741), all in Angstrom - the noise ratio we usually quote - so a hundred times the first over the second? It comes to 203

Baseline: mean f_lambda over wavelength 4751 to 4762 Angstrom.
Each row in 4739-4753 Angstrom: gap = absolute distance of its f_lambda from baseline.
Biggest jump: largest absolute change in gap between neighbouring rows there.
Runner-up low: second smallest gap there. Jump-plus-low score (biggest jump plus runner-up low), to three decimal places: 0.089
